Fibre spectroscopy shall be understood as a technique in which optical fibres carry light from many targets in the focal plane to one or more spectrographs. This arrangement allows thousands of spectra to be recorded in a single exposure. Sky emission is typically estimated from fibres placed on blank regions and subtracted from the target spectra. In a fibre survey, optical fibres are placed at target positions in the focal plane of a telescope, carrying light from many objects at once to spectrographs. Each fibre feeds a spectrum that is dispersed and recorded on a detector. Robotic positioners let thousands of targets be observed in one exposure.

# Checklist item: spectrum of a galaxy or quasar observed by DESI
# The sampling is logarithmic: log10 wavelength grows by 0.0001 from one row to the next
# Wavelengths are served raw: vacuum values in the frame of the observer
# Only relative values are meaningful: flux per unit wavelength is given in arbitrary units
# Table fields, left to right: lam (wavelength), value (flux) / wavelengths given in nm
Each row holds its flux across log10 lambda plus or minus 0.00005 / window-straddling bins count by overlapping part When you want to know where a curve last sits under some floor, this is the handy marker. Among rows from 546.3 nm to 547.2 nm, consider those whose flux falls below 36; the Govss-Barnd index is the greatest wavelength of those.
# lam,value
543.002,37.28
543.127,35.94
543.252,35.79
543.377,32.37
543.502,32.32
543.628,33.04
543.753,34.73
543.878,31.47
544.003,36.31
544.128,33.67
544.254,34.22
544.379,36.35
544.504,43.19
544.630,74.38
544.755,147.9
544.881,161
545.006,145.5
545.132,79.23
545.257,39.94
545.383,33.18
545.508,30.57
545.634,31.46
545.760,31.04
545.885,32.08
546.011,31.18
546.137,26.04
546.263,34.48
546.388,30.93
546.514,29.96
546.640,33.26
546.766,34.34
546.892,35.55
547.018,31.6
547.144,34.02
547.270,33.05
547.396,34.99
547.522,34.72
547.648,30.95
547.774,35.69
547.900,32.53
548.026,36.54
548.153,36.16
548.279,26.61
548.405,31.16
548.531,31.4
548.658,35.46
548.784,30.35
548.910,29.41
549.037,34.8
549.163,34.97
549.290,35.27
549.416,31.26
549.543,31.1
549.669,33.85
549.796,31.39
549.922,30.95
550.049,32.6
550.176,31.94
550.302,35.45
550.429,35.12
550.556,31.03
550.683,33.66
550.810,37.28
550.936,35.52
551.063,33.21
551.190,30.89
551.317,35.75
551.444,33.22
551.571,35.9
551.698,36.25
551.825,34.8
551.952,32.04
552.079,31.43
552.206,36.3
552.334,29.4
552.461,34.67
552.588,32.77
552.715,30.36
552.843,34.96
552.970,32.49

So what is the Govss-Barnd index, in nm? 547.144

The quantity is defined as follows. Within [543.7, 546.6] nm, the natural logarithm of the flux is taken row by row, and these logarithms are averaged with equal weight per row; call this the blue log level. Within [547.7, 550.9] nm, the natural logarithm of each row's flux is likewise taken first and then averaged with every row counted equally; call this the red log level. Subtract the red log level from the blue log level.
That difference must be 0.28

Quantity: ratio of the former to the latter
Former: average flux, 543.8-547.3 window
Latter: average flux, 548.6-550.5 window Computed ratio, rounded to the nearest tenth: 1.5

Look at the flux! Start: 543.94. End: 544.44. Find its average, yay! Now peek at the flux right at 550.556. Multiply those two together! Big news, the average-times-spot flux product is 1090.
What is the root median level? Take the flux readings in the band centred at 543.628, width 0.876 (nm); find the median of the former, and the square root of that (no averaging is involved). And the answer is 5.75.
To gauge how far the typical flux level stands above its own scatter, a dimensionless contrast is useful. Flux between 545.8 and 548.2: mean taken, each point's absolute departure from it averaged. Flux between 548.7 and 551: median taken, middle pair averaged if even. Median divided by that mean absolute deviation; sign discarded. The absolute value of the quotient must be 16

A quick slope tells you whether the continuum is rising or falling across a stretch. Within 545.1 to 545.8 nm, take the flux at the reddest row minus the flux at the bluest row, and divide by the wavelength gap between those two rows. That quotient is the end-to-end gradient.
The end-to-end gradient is -76.7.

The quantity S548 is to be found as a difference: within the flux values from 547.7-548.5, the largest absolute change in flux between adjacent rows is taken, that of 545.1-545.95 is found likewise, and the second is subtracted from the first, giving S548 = -30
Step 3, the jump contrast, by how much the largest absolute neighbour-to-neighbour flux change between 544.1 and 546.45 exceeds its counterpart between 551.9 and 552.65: 67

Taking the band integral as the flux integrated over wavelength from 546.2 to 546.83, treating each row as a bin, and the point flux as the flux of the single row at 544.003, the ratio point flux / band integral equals 1.77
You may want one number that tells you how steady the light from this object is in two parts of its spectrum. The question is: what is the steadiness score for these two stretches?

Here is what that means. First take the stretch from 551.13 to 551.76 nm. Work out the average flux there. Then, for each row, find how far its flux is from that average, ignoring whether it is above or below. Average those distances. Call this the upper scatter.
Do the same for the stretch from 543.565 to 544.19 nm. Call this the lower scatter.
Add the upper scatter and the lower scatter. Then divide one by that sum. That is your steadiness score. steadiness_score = 0.31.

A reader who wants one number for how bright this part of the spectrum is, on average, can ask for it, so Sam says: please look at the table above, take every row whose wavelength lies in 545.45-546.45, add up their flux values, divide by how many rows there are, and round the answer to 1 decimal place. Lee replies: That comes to 31.0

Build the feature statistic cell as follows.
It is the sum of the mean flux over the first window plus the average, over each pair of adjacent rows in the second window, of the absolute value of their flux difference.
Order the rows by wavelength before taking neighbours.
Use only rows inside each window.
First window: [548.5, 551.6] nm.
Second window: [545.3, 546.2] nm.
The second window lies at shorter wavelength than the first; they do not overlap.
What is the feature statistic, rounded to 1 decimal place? 35.1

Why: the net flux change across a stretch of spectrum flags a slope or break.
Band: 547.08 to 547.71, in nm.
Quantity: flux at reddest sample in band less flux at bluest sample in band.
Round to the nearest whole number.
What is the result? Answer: -3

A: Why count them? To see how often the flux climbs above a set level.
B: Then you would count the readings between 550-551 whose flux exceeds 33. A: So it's 5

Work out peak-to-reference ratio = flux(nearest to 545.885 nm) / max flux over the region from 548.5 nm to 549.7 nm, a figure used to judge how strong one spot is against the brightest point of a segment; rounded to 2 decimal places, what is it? 0.90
